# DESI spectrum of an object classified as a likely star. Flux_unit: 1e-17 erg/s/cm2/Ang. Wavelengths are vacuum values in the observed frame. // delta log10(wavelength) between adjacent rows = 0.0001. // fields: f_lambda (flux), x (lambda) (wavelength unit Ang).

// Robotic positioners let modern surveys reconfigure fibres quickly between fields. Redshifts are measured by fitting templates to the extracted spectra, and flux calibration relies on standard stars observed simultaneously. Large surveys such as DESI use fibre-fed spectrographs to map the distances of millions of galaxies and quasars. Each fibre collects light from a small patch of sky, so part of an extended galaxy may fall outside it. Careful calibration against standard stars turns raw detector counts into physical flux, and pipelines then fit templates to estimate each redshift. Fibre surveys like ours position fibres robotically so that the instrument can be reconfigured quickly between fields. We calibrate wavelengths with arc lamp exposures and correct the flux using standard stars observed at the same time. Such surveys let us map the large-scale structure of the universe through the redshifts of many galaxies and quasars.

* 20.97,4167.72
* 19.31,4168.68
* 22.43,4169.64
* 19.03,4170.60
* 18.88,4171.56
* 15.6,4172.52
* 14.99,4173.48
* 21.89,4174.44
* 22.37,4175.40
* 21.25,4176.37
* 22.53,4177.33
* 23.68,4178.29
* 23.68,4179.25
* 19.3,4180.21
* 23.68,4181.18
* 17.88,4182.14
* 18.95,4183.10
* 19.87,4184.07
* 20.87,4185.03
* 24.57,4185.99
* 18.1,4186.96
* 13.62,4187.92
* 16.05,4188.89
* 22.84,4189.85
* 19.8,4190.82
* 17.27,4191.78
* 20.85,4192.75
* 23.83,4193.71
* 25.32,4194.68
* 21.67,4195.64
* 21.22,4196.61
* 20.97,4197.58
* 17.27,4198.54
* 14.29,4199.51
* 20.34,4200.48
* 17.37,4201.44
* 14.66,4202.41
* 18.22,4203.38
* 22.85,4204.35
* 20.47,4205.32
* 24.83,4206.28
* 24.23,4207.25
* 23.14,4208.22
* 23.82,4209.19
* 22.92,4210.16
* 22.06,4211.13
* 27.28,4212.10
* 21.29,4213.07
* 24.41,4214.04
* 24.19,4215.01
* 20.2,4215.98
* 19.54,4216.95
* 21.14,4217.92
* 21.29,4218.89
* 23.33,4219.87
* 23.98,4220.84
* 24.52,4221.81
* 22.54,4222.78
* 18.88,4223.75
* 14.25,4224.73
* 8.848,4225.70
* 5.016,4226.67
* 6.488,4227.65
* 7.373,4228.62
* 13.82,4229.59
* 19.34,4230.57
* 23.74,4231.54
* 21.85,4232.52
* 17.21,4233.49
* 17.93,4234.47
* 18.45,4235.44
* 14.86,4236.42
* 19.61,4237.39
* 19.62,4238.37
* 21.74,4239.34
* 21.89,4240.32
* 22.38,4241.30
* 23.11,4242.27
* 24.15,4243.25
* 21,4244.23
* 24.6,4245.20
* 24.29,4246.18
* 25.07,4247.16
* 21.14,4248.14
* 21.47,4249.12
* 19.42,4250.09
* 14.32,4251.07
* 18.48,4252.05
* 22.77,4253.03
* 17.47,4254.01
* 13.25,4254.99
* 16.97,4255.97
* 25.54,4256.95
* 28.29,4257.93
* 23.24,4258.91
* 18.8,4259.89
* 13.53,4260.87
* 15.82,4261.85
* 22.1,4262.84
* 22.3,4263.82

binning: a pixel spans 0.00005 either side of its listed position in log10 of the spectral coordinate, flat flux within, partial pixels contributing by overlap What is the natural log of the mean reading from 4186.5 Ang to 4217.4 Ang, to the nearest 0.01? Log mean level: 3.03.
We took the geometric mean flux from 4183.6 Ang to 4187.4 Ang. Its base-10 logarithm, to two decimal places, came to 1.32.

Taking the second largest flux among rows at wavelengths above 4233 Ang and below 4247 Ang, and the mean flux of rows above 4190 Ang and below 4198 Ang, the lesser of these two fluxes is 21.4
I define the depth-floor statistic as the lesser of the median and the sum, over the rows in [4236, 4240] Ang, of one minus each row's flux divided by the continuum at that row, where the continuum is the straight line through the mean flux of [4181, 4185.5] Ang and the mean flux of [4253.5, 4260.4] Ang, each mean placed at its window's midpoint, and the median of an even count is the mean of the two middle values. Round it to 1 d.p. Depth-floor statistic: 0.0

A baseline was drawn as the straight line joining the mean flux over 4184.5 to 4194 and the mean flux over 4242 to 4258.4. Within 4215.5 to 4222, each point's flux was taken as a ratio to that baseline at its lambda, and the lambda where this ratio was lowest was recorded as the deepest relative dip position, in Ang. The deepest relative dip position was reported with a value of 4216.95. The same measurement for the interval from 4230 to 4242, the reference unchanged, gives 4236.42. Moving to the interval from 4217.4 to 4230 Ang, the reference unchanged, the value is 4226.67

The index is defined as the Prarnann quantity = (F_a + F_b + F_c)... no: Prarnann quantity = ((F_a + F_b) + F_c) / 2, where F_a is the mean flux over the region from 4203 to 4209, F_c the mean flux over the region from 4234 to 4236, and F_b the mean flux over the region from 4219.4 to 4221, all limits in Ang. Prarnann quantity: 32.1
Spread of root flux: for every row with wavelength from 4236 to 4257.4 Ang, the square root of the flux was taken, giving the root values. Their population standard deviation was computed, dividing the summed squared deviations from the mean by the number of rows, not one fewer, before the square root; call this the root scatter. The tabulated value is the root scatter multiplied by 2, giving 0.79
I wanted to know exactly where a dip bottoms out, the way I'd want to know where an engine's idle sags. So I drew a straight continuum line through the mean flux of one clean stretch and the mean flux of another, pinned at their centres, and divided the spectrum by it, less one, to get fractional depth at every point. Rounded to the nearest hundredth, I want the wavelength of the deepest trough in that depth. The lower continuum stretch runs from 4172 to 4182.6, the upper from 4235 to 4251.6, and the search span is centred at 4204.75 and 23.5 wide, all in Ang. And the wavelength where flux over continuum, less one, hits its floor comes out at 4199.51 Ang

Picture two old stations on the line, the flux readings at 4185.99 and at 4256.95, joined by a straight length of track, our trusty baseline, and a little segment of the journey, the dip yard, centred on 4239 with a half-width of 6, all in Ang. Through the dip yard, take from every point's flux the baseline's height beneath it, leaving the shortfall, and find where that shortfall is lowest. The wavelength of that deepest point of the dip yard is 4236.42 Ang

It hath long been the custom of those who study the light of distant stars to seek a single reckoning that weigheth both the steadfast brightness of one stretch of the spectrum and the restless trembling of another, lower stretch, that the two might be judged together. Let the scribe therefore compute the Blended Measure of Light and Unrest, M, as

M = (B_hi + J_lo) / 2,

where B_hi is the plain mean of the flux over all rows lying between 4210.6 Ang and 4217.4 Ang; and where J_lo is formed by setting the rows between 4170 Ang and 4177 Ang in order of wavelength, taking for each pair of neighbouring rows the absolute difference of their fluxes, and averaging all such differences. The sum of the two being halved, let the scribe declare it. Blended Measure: 12.4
